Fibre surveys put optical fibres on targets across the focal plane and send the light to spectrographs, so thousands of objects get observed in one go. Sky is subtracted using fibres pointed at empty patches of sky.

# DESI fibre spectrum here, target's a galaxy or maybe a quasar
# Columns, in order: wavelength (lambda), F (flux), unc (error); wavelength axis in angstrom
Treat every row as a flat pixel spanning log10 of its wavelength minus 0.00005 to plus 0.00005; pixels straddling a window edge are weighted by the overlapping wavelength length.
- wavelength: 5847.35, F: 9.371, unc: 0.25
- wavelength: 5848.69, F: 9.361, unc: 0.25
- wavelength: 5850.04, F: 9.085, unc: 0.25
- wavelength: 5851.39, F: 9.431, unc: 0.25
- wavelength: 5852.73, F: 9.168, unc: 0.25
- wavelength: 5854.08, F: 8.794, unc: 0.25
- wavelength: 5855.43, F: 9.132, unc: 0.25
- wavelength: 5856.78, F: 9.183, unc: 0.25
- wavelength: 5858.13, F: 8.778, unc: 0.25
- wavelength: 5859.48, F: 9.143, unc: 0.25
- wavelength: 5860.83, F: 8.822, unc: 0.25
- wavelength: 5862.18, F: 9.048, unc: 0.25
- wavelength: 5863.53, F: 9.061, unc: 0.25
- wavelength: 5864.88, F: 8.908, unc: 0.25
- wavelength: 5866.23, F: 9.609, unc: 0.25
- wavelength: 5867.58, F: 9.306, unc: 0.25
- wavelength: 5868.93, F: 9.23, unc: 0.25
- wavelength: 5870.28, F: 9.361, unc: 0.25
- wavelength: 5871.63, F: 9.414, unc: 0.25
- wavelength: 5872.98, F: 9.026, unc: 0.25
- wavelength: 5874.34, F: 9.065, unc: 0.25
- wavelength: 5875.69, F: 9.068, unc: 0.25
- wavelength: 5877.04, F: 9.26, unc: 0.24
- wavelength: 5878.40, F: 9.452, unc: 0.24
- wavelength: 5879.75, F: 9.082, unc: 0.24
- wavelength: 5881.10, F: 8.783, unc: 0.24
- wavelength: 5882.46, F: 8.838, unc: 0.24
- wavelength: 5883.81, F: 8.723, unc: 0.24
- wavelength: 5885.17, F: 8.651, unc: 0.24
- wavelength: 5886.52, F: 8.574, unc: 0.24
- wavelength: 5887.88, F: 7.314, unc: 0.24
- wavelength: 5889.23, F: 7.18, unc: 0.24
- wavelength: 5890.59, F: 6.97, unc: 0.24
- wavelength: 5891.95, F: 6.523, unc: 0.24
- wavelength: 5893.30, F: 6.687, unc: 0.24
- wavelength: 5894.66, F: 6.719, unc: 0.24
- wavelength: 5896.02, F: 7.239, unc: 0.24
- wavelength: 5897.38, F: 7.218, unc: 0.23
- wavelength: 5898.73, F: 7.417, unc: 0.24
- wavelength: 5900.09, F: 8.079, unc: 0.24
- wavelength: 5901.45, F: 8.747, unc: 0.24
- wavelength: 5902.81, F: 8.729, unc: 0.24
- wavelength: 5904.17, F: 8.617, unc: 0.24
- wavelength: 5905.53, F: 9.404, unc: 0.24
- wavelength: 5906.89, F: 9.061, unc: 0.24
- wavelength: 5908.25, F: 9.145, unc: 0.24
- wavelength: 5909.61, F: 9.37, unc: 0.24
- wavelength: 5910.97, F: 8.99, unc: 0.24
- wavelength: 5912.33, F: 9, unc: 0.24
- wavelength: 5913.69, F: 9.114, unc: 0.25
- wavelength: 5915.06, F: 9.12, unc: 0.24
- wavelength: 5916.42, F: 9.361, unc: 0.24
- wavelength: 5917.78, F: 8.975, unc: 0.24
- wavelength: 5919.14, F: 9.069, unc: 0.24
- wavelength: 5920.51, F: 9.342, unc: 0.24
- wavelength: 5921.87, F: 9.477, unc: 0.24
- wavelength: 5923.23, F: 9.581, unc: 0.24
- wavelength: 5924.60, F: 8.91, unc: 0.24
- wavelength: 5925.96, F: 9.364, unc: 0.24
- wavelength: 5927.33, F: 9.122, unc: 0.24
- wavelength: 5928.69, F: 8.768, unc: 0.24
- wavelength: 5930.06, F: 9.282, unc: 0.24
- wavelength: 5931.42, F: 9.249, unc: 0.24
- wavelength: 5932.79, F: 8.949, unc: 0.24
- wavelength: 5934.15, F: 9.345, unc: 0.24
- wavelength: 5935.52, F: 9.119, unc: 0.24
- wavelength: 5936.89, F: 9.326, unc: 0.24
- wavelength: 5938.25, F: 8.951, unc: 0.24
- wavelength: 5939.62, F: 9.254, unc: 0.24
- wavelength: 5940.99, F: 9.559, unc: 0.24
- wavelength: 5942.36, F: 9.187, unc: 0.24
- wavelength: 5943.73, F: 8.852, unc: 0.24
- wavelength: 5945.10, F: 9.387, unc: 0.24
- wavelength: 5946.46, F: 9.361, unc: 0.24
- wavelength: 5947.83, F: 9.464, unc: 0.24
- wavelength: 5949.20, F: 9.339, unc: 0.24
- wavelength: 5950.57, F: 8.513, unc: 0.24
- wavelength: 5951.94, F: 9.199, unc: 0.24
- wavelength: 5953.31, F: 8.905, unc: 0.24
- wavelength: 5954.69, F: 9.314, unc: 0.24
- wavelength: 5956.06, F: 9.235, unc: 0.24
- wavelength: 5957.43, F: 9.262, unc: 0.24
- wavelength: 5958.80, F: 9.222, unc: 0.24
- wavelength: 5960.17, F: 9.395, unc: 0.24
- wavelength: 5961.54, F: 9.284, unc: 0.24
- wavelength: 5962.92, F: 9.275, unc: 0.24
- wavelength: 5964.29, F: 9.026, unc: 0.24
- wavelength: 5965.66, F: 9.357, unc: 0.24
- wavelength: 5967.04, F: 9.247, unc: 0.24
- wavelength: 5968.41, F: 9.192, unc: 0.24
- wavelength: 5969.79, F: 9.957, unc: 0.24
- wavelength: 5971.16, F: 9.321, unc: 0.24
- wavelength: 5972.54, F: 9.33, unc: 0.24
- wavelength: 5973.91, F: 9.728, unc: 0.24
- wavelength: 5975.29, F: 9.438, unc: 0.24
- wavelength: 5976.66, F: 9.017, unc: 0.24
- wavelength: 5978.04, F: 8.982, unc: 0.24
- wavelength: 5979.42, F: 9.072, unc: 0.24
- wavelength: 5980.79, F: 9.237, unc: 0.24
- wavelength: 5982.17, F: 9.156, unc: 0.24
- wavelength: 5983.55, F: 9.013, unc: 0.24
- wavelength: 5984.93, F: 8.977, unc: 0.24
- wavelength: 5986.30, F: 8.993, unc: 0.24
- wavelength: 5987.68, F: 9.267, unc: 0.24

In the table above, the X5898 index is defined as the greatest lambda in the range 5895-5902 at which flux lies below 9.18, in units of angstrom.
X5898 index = 5901.45 angstrom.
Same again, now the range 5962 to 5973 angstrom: 5964.29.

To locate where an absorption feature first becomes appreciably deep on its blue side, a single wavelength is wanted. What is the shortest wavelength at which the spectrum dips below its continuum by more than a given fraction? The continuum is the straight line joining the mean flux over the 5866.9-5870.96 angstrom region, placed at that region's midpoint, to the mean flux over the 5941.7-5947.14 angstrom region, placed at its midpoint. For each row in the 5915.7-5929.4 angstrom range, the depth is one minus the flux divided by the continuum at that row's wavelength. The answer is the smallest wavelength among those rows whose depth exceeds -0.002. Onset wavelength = 5917.78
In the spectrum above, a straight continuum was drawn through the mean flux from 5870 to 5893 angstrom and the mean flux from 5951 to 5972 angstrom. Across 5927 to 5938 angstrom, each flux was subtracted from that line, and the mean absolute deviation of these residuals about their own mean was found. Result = 0.15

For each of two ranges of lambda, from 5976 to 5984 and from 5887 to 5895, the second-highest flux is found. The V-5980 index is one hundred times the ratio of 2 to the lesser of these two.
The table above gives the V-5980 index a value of 27.9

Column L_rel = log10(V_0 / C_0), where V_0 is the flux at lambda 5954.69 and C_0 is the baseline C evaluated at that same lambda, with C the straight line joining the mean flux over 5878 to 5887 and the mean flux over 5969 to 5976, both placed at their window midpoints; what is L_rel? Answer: -0.005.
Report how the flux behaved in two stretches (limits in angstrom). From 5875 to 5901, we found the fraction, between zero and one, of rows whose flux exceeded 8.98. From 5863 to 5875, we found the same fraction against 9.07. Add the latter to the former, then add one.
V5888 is 1.8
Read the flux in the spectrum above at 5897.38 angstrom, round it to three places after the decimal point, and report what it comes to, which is 7.218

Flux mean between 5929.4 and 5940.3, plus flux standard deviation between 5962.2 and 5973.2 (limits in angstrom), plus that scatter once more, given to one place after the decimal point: 9.7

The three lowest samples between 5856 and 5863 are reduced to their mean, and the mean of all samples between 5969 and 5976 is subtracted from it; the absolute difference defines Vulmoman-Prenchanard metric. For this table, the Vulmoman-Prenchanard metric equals 0.67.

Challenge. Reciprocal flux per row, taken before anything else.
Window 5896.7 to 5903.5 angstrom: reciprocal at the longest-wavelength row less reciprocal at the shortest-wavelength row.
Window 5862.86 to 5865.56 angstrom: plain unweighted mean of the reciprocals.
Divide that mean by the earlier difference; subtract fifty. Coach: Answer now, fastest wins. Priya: -55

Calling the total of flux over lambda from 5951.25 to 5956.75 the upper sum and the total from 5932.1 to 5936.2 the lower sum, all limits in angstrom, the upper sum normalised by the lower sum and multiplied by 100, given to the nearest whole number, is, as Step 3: 134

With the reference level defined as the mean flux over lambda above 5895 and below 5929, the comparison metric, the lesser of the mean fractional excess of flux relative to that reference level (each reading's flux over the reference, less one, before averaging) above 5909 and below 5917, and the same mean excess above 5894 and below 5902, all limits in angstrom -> -0.145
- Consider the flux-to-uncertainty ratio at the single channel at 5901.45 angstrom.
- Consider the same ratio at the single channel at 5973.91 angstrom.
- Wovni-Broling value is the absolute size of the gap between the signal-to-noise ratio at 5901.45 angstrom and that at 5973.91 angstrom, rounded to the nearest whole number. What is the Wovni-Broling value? 4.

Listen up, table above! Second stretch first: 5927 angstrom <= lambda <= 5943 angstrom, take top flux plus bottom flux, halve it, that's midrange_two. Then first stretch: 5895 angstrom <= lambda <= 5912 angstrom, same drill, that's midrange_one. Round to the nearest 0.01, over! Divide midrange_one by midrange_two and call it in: 0.91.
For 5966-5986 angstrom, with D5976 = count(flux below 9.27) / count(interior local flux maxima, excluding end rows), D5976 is 3.0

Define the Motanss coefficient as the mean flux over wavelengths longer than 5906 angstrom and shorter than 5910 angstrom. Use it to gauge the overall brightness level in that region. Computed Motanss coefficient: 9.19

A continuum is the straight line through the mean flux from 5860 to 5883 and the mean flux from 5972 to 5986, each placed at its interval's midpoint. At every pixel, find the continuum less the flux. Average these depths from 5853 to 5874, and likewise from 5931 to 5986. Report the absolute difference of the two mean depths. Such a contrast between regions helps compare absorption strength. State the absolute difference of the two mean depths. 0.05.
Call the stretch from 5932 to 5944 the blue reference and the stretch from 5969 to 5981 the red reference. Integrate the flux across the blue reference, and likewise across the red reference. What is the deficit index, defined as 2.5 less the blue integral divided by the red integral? 1.52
